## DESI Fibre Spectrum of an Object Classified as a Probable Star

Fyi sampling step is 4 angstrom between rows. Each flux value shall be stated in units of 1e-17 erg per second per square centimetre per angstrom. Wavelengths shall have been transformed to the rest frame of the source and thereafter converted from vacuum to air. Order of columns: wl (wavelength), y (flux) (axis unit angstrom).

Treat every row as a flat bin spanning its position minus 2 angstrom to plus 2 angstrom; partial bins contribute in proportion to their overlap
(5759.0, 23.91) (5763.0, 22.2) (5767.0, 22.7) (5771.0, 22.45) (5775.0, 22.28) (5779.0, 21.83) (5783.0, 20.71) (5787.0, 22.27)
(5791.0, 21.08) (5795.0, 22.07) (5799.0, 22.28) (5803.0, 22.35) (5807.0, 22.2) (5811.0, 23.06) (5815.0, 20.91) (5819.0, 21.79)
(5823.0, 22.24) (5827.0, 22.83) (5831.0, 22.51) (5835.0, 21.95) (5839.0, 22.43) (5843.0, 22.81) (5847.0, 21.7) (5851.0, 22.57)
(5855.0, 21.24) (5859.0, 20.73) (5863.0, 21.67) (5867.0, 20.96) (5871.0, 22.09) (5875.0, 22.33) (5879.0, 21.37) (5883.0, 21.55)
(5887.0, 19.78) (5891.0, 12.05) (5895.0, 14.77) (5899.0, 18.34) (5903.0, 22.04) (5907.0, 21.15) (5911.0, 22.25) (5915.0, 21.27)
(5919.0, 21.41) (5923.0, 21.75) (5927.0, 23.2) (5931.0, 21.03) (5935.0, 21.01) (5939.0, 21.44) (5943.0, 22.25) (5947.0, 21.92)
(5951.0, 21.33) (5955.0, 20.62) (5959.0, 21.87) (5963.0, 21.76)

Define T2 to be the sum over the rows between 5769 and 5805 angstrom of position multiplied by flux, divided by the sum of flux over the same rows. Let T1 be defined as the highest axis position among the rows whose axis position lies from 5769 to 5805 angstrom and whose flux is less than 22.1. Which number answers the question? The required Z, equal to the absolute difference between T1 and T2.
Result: 8.0 angstrom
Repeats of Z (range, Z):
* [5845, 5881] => 16.0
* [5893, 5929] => 11.1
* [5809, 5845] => 7.9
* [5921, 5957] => 16.1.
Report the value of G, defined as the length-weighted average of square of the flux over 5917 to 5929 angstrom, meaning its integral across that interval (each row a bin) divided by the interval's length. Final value 490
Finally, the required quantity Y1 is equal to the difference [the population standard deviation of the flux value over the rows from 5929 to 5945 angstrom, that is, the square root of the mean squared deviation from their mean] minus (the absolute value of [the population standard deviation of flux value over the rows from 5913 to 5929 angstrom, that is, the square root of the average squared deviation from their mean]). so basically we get -0.26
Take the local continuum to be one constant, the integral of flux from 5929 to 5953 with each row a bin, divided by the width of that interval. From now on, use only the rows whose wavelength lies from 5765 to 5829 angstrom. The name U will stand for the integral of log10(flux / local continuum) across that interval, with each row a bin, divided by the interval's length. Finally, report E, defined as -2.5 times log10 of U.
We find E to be 4.9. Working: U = 0.011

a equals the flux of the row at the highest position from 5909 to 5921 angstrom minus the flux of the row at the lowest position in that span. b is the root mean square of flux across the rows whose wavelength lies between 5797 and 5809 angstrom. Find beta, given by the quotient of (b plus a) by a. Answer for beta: -26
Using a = -1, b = 22.3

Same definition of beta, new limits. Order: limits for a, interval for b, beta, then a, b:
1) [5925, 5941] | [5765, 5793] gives -11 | -2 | 21.9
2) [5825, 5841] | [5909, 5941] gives -53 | 0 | 21.7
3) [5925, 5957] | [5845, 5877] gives -7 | -3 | 21.7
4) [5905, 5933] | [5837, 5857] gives -184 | 0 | 22.2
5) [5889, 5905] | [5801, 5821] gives 3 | 10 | 22.1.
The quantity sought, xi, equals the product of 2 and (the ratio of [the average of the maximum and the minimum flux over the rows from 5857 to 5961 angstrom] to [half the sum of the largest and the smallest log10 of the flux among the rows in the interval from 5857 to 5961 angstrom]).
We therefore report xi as 28.8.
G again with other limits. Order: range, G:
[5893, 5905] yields 347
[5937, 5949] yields 478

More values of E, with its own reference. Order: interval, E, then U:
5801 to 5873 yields 5.0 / 0.010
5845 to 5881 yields 6.5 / 0.003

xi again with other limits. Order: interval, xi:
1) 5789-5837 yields 32.8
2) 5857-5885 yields 32.3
